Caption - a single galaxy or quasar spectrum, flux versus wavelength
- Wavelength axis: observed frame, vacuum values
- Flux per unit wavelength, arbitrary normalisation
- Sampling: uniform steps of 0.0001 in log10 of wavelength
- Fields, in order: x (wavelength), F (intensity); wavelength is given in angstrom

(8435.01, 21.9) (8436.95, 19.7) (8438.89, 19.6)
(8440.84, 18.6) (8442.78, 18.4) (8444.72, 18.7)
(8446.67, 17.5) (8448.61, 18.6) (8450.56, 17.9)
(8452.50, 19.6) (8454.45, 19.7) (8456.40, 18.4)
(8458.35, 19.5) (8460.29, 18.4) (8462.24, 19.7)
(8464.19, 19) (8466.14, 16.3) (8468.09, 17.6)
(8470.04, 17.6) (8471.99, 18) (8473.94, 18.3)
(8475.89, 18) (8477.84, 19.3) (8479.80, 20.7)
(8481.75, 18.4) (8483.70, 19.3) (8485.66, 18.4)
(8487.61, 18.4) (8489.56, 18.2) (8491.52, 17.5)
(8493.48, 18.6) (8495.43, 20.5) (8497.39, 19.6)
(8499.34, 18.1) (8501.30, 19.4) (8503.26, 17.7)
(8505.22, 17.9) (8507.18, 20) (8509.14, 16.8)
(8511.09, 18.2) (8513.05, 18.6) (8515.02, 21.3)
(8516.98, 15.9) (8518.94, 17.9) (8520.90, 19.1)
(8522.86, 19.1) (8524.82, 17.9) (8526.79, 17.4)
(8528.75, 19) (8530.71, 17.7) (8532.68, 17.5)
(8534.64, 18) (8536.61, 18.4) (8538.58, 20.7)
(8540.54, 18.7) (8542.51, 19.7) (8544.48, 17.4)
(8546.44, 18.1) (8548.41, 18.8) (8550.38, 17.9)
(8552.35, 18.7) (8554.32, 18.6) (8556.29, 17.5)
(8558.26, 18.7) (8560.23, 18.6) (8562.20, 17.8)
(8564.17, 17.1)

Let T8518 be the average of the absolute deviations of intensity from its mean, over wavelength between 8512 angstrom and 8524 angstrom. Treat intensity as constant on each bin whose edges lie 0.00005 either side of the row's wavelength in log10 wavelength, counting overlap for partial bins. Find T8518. 1.2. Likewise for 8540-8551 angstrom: 0.6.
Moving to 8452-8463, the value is 0.5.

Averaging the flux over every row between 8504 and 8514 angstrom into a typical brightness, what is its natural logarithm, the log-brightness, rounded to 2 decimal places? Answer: 2.91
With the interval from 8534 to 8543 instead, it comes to 2.95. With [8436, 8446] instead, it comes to 2.94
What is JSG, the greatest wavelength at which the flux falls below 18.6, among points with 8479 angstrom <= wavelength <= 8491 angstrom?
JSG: 8489.56 angstrom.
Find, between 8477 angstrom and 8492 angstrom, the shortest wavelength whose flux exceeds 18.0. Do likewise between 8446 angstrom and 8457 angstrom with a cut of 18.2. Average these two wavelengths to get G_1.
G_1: 8463.2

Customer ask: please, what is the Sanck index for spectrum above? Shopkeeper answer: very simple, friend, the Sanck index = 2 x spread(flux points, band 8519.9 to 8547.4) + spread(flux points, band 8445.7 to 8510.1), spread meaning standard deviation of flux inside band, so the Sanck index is 2.9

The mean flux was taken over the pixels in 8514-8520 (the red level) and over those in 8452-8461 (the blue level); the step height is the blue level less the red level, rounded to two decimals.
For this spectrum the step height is 0.75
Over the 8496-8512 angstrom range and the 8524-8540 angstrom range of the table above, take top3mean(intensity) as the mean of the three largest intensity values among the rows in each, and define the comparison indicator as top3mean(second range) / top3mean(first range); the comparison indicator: 0.98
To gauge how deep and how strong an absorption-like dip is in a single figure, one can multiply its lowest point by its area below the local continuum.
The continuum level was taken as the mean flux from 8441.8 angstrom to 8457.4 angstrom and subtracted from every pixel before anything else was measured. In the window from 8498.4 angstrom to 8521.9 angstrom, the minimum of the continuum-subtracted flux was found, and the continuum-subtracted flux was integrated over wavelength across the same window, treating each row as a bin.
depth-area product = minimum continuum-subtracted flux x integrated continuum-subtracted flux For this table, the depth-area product 12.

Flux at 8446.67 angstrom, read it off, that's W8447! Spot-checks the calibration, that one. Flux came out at 17.5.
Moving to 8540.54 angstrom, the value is 18.7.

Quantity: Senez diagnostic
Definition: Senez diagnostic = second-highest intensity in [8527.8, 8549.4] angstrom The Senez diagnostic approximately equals 19.7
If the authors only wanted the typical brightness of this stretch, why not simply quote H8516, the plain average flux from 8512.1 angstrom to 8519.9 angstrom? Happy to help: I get 18.4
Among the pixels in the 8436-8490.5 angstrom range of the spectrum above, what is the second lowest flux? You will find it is 17.5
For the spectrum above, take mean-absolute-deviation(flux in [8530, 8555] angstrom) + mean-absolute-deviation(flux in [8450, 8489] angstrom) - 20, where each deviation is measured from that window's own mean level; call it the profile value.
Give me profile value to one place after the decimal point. -18.6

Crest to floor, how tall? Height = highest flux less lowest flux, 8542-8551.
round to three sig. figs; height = 2.30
